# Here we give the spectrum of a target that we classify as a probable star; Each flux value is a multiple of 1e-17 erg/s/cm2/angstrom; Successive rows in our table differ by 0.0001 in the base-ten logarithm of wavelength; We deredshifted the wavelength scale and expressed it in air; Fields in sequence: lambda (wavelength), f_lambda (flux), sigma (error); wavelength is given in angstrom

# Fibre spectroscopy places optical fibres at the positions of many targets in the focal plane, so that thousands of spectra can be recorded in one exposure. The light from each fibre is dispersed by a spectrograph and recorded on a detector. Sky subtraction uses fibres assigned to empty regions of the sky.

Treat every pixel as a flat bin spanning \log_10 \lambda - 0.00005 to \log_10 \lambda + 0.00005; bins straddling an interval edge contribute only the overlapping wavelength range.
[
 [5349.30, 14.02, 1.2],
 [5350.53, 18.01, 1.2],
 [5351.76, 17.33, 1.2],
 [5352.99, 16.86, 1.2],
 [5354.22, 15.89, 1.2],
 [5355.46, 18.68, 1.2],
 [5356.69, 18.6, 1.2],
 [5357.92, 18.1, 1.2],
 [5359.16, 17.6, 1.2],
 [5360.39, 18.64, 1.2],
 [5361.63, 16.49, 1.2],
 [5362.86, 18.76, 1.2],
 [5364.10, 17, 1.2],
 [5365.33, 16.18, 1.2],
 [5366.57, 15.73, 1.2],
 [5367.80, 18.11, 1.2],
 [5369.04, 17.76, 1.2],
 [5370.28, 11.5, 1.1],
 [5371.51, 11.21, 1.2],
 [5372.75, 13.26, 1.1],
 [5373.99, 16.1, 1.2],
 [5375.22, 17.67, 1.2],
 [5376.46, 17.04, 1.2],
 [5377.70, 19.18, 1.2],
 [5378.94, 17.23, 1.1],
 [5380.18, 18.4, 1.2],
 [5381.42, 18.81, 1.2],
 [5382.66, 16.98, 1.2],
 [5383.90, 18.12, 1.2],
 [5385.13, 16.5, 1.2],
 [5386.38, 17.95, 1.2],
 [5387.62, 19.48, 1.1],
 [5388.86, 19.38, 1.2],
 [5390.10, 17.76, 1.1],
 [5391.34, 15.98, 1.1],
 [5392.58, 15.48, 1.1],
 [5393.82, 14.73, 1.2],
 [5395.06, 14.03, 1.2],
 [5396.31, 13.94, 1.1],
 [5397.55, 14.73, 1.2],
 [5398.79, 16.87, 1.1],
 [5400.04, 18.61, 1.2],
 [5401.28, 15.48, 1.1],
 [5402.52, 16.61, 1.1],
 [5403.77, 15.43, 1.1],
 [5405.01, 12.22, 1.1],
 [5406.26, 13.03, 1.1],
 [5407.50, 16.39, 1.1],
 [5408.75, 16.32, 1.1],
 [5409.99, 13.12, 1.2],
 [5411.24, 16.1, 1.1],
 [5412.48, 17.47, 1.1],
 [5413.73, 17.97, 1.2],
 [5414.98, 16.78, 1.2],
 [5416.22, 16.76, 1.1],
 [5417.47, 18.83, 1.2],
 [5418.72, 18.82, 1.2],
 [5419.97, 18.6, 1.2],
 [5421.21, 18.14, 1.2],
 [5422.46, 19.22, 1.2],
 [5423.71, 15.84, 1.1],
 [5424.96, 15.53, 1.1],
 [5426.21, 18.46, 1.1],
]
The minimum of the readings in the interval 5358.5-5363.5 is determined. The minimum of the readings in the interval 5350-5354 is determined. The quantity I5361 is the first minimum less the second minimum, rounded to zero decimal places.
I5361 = 0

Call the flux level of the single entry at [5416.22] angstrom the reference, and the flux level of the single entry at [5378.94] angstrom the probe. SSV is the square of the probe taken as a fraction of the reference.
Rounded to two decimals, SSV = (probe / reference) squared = 1.06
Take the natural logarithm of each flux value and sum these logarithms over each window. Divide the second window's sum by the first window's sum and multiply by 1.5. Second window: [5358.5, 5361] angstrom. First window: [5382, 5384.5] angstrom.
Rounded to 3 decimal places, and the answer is 1.517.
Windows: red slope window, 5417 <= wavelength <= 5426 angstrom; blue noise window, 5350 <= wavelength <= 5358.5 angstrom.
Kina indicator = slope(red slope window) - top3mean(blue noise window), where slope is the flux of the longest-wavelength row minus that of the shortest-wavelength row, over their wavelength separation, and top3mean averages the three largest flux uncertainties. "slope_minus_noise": -1.64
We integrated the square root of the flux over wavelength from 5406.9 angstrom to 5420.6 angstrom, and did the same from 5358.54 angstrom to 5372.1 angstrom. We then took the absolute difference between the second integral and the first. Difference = 1.9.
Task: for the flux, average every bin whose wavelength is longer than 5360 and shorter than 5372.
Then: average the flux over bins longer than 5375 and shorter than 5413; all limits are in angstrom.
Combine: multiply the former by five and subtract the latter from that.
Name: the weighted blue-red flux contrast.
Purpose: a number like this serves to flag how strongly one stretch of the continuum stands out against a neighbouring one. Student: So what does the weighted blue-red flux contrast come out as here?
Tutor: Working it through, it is 64.2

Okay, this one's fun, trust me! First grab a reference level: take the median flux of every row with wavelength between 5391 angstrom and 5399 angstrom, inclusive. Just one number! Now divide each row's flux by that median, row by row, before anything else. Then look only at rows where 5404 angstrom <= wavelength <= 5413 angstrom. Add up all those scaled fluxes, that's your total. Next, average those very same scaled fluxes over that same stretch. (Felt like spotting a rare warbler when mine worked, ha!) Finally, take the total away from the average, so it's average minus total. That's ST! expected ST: -6.09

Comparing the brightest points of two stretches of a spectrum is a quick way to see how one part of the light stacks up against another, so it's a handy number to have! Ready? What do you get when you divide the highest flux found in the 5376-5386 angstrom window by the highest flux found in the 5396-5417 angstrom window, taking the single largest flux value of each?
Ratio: 1.03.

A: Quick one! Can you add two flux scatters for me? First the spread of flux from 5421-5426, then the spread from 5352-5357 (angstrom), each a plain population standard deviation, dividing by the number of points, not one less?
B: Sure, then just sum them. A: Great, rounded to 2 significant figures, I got 2.7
